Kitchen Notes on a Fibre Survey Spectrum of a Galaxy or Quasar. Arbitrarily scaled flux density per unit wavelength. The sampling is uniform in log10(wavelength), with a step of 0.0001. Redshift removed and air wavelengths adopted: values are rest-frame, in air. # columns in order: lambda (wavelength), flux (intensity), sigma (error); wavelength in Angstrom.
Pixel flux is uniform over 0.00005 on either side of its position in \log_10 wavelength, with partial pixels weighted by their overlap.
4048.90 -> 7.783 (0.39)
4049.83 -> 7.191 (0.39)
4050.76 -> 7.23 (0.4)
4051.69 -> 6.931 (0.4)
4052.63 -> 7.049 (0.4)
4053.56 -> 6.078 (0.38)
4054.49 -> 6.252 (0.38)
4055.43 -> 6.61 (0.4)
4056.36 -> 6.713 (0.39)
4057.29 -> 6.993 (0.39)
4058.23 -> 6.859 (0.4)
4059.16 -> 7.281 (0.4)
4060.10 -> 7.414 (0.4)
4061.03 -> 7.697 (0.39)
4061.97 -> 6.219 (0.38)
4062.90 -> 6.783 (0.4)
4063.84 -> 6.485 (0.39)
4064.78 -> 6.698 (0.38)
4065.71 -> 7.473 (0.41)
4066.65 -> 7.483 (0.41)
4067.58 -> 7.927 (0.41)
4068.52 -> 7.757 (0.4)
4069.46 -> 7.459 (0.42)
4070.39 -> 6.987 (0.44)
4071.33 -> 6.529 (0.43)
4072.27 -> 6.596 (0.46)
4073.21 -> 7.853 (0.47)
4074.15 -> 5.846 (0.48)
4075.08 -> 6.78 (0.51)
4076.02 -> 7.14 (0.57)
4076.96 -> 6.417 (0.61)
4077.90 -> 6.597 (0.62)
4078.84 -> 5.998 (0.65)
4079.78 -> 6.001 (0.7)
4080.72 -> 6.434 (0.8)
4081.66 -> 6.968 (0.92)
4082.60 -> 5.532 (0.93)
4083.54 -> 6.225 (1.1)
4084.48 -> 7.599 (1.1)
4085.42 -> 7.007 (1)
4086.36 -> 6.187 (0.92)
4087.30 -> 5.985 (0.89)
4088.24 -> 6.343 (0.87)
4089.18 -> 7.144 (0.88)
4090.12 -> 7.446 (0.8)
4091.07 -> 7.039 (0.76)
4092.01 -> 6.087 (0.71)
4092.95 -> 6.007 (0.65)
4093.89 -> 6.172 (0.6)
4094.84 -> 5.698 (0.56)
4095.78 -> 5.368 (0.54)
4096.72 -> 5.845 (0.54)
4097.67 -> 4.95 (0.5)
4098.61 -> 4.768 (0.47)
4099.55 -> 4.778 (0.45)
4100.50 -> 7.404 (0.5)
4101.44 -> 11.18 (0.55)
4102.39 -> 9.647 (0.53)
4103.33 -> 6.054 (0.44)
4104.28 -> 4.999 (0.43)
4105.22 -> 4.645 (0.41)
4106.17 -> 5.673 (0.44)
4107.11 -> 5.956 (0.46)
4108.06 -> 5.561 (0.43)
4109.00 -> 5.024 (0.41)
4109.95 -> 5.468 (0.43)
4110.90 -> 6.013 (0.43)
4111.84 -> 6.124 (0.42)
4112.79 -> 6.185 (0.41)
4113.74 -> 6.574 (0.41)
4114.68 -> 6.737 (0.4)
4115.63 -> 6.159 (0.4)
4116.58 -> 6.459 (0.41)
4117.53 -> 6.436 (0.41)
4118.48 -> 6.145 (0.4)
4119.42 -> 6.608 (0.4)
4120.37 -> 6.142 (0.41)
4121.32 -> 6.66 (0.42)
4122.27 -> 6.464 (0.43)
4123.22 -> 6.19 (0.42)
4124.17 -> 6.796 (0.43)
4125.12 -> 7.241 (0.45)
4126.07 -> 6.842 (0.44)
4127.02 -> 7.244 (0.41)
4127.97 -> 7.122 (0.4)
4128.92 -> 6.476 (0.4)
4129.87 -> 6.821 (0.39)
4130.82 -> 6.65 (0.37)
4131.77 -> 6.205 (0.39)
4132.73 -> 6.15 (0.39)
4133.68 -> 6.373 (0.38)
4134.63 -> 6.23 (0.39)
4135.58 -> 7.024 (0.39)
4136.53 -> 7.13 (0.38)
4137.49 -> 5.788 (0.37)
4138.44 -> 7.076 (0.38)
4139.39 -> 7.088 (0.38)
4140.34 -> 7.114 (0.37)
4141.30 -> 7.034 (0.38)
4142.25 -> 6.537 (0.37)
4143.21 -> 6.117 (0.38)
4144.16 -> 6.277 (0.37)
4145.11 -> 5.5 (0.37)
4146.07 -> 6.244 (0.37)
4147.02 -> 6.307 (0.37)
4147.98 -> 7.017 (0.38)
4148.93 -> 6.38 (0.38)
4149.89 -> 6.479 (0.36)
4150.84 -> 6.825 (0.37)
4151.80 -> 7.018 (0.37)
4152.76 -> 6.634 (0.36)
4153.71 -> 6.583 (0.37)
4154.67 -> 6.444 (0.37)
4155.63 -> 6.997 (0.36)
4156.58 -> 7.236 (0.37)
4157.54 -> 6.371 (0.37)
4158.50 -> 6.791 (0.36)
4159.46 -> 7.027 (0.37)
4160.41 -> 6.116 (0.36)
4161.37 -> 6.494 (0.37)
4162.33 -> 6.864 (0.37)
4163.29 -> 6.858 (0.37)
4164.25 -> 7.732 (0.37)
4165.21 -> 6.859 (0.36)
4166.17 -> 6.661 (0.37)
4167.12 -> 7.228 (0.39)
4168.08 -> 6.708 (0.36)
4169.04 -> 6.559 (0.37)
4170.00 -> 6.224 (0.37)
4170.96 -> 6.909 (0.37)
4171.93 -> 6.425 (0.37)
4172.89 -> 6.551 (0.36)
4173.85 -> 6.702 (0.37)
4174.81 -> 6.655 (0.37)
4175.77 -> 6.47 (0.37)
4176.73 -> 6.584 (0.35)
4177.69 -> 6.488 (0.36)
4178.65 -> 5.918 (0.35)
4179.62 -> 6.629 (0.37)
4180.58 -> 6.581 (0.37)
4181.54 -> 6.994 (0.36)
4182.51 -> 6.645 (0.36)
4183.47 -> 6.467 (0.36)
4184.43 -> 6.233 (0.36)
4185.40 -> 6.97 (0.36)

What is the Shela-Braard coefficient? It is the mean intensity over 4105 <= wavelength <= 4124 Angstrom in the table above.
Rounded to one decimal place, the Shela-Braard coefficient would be 6.1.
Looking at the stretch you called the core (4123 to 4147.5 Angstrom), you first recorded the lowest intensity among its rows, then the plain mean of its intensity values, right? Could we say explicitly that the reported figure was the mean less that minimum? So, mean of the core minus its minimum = 1.1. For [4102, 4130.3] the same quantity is 1.7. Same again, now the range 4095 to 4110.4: 1.4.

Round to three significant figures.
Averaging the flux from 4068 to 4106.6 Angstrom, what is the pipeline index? 6.52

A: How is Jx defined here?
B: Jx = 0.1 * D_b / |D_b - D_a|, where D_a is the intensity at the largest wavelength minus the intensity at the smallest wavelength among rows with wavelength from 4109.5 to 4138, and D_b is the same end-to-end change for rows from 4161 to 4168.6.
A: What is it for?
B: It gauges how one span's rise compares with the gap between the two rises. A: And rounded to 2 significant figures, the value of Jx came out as 0.20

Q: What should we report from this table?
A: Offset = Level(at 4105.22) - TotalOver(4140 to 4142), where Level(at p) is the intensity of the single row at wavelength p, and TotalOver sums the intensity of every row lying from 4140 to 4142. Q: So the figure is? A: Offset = -10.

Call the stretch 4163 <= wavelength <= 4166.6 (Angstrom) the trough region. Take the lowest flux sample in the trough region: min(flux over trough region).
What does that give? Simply 6.661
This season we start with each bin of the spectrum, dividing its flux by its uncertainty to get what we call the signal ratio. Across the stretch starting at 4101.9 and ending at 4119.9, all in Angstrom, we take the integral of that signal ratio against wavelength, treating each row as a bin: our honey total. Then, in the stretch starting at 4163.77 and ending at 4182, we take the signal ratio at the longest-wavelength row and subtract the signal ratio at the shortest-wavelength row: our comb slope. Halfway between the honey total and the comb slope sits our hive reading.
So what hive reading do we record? 129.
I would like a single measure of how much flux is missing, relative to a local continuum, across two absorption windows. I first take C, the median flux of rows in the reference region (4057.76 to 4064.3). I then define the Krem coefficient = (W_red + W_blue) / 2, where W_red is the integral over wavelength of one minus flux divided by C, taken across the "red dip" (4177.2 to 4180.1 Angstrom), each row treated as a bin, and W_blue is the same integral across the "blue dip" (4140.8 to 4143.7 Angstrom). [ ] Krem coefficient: 0.17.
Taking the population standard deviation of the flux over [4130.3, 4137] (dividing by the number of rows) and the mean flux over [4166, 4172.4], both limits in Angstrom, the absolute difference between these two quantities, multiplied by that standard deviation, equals 2.36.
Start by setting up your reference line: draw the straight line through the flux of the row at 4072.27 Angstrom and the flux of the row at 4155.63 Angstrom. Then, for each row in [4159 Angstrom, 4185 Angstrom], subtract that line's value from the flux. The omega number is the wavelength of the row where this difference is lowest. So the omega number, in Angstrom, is 4178.65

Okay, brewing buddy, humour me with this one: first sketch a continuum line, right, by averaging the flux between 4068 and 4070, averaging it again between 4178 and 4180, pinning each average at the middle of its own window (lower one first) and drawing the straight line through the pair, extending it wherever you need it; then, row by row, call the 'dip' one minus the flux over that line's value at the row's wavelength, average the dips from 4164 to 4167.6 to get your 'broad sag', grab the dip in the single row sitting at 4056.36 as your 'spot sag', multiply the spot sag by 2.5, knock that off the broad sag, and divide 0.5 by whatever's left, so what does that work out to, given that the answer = -1.1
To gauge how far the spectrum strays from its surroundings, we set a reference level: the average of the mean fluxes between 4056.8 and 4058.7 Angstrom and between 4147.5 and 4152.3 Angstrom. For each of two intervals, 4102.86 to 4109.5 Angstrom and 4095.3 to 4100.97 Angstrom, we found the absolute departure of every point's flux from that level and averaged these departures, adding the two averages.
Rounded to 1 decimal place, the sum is 2.9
